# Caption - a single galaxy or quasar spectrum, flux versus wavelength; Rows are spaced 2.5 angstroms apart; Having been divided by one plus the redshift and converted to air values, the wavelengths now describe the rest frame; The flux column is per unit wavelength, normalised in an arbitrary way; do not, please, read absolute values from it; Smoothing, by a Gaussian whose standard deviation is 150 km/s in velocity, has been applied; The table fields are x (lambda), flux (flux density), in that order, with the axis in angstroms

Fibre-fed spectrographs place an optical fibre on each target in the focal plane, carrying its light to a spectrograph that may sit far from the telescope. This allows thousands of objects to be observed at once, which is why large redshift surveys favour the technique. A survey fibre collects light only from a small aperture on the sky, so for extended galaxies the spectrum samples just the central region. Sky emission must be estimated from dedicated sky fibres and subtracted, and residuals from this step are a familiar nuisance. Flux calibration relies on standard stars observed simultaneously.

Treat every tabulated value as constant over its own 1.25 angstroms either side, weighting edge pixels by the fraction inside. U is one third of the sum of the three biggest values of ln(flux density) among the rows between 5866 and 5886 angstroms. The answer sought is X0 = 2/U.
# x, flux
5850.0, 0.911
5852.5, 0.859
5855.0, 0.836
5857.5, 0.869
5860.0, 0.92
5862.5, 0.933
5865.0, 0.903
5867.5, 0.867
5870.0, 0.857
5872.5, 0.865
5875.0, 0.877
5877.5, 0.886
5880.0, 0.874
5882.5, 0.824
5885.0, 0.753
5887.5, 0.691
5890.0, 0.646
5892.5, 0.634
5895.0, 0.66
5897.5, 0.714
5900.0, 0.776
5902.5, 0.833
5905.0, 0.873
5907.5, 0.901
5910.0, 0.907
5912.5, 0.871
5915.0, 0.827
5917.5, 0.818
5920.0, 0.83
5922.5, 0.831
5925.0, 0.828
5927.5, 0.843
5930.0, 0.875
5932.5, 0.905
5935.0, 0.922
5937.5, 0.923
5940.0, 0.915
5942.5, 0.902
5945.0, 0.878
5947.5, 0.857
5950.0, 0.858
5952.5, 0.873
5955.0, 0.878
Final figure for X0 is -16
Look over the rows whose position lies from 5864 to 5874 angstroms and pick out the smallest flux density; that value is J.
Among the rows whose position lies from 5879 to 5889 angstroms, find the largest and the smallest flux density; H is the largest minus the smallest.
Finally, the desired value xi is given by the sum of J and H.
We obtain 1.04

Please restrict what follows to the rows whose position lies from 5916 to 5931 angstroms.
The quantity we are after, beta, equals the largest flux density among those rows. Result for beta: 0.875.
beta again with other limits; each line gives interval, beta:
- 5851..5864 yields 0.933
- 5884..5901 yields 0.776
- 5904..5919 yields 0.907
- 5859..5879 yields 0.933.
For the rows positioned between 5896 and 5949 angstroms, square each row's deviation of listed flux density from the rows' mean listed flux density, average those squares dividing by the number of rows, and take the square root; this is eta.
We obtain 0.051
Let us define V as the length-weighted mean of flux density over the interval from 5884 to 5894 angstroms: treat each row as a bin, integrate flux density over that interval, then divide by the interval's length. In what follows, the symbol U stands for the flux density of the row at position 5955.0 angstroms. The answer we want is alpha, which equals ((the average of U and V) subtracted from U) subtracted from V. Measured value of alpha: 0.58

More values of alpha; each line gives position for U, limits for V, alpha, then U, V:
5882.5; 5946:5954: 0.88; 0.824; 0.86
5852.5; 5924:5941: 0.90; 0.859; 0.89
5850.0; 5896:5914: 0.80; 0.911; 0.84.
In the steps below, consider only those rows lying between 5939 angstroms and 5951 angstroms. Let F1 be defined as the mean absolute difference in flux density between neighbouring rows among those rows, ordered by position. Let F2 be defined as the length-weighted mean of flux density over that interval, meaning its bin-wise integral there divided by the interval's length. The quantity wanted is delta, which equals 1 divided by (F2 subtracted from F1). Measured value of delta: -1.15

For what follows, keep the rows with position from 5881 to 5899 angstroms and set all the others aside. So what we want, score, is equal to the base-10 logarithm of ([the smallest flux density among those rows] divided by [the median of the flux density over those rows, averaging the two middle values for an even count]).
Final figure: -0.037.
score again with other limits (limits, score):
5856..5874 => -0.006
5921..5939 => -0.024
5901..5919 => -0.027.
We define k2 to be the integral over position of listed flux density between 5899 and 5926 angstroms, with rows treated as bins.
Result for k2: 23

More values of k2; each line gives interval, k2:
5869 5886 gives 14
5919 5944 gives 22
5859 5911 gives 43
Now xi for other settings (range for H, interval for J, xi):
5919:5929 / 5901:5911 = 0.85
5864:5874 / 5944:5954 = 0.90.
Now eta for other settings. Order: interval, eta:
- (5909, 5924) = 0.032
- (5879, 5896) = 0.087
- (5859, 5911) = 0.095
